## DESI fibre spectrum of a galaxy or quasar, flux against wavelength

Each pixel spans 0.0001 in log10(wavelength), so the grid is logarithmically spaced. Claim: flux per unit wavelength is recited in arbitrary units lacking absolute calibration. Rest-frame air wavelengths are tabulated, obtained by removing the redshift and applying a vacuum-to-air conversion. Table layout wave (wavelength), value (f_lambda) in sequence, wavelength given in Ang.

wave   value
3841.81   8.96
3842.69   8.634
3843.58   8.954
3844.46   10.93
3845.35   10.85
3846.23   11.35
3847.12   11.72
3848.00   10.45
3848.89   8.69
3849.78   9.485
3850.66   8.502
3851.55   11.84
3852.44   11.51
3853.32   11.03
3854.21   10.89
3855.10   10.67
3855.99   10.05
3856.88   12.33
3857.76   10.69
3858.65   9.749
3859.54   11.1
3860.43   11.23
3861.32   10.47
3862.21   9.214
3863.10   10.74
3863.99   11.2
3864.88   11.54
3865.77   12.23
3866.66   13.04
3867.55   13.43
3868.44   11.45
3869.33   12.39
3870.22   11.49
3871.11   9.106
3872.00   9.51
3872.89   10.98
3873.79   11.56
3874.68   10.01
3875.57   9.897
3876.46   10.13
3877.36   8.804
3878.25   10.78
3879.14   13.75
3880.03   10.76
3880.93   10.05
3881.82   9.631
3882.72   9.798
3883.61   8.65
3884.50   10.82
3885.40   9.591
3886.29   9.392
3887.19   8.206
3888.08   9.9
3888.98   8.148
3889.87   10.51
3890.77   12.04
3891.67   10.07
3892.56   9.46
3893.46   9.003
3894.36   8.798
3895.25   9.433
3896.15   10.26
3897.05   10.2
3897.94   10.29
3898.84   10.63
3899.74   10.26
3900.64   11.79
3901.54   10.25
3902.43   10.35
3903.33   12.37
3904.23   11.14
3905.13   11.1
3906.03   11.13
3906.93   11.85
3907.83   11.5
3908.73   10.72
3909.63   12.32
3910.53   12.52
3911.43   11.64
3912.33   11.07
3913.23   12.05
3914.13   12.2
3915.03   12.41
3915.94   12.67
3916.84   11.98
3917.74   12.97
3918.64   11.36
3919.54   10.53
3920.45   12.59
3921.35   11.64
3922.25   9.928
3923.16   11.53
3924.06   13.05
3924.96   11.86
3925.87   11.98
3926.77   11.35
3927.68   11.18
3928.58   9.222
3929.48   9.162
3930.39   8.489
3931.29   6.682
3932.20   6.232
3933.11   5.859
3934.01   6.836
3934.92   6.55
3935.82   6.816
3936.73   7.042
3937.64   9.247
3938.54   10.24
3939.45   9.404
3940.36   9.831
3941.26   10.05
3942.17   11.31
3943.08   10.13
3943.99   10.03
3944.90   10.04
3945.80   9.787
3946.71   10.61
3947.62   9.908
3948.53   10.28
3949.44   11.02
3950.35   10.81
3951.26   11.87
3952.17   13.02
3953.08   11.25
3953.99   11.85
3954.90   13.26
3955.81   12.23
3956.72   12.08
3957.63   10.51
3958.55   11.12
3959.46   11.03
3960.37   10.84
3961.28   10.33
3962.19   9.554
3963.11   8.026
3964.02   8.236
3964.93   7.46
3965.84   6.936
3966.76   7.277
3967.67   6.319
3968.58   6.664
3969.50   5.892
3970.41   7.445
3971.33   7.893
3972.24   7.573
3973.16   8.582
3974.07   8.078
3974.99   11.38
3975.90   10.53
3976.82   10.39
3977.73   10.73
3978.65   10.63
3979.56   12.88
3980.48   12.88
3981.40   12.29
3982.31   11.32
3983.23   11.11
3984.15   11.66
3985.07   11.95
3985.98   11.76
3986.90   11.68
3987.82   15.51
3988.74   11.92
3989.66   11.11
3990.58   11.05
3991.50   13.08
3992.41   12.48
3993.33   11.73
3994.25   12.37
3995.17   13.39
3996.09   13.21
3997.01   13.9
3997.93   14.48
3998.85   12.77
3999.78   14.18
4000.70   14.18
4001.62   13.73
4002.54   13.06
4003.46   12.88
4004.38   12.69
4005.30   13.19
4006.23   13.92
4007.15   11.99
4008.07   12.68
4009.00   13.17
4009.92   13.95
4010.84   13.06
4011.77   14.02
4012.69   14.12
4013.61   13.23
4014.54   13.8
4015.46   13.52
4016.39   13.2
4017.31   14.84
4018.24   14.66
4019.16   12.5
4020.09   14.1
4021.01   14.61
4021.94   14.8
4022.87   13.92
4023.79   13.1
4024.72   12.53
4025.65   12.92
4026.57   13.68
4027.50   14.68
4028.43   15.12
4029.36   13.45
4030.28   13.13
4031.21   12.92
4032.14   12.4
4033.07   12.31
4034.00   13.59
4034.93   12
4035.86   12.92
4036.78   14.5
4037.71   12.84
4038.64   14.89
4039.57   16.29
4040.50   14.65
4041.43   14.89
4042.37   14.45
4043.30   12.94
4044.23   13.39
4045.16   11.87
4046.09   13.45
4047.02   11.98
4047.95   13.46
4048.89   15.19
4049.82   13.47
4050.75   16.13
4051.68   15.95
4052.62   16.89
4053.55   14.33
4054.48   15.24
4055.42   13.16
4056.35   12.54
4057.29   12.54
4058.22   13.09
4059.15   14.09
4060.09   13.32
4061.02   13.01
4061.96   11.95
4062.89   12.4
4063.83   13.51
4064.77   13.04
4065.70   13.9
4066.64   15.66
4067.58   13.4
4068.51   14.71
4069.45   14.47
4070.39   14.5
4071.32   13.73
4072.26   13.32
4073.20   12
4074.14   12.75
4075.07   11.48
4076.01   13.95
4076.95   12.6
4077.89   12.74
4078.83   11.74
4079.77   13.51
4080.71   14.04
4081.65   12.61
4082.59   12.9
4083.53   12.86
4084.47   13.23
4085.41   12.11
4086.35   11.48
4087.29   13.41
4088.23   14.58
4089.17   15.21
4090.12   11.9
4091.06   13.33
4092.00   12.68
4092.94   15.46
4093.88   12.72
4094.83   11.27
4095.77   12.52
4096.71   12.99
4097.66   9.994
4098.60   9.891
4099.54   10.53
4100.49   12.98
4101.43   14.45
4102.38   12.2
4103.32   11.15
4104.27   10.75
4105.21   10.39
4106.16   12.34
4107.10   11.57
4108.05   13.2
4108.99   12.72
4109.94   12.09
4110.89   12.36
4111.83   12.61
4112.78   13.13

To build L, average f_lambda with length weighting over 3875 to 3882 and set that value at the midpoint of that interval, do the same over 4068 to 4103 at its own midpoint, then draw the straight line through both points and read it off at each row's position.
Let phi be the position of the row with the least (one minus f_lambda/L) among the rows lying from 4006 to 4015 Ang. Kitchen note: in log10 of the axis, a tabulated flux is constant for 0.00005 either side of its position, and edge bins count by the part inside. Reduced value 4012.69 Ang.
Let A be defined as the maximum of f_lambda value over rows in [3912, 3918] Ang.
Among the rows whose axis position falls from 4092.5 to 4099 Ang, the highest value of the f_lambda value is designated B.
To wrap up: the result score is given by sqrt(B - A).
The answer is 1.58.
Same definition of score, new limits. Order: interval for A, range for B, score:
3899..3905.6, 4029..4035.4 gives 1.10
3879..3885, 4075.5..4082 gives 0.54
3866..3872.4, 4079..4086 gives 0.78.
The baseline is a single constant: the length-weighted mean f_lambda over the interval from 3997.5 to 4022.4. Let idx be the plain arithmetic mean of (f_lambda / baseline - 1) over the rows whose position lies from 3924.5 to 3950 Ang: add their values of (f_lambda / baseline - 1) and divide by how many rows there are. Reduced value -0.31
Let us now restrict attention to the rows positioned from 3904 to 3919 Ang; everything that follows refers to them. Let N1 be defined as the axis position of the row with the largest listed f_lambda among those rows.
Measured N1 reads 3917.74 Ang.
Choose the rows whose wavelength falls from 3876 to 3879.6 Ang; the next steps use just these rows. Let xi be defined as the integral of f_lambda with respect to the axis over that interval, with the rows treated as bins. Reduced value 39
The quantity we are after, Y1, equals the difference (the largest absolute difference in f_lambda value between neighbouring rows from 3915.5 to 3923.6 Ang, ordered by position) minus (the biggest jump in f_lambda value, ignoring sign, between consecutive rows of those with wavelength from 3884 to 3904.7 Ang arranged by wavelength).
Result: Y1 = -0.30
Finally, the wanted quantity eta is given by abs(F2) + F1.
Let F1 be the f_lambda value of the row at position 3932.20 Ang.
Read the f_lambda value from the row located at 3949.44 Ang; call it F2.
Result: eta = 17.3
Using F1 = 6.232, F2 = 11.02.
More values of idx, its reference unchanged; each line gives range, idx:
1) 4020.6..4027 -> 0.00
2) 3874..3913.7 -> -0.23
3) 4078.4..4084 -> -0.05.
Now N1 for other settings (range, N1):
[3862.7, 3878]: 3867.55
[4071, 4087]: 4080.71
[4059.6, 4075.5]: 4066.64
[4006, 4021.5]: 4017.31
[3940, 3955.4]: 3954.90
